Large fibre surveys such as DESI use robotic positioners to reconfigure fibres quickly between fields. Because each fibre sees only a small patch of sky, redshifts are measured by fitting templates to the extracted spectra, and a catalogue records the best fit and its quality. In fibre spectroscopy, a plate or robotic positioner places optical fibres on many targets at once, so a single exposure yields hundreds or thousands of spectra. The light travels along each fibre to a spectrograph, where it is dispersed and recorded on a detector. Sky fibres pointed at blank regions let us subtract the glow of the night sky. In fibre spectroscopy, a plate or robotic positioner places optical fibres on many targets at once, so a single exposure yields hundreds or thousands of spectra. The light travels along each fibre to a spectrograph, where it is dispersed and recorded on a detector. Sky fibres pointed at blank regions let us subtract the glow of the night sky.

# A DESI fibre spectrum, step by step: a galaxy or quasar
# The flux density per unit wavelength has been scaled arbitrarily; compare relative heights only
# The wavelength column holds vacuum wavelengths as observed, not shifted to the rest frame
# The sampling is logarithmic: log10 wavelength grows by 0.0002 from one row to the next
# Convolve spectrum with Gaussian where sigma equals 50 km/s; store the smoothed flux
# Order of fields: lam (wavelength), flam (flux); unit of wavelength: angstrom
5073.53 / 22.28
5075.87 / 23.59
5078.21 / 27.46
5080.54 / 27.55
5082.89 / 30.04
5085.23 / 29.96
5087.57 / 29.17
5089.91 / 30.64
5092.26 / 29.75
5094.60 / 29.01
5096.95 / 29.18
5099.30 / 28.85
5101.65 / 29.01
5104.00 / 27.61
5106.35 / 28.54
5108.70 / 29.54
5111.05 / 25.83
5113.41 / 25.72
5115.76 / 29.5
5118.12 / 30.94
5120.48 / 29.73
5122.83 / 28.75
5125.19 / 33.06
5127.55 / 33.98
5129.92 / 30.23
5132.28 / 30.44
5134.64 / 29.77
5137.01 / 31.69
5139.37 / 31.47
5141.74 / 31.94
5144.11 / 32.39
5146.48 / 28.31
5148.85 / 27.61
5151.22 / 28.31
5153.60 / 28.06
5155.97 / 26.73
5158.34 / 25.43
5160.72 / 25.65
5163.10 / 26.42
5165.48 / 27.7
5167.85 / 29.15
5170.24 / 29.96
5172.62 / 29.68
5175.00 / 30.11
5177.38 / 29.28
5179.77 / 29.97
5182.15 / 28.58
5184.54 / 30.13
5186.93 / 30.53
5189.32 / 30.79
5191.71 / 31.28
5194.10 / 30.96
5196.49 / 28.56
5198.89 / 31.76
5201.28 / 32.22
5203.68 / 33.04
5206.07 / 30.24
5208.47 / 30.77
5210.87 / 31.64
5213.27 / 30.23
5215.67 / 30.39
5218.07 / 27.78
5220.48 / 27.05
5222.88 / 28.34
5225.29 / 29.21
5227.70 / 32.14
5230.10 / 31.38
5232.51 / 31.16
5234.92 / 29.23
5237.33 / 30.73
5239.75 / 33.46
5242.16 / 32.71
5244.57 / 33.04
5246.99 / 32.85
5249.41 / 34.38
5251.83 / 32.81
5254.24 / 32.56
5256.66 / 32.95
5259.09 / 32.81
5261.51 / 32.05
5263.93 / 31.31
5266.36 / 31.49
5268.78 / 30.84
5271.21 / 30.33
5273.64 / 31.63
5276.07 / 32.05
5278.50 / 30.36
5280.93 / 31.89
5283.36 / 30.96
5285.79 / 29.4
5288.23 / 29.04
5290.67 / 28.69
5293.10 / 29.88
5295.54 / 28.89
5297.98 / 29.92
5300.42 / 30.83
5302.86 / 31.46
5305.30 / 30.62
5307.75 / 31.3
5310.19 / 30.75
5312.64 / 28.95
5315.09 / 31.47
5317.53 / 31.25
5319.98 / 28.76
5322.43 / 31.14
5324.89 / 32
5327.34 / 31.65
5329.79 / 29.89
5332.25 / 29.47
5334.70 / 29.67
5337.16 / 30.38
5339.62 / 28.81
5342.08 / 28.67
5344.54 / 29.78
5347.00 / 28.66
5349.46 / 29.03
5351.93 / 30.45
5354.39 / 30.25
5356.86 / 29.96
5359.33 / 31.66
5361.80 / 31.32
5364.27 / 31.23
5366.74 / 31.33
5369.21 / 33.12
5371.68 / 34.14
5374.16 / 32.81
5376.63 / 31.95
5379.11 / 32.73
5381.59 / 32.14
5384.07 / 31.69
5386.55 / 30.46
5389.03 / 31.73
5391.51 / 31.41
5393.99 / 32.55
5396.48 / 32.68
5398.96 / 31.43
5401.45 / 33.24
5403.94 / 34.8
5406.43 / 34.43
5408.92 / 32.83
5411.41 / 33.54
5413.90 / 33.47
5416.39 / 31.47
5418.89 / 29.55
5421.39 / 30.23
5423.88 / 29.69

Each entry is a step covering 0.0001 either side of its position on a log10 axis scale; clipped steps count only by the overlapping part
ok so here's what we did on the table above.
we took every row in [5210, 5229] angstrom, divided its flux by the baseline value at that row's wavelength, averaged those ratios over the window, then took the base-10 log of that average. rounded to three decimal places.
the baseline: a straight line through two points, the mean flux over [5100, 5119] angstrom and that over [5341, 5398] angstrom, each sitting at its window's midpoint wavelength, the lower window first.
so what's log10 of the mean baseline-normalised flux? 0.000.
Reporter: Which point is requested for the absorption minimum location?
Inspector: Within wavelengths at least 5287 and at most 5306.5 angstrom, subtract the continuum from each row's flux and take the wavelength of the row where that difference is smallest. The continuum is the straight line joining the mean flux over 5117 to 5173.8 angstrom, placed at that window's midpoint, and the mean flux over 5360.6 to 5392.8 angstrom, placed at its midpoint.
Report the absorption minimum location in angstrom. 5290.67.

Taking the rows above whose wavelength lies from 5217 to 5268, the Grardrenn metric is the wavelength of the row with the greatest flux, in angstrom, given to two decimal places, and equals 5249.41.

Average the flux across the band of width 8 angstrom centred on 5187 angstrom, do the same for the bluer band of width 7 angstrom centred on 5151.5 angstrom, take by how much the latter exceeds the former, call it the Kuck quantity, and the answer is -2.5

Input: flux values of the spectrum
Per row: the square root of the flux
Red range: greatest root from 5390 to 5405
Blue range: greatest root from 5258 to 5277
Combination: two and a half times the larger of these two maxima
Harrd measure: 14.7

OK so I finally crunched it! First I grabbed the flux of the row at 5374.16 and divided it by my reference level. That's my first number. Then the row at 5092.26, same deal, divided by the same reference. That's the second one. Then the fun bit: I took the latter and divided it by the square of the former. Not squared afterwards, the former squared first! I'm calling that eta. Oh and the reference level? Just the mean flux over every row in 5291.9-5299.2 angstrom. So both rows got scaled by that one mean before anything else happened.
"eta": 0.82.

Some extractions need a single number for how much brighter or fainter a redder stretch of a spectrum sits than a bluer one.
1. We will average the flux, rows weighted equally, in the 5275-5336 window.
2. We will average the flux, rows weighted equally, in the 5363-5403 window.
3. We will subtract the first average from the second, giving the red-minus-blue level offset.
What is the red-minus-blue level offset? 1.8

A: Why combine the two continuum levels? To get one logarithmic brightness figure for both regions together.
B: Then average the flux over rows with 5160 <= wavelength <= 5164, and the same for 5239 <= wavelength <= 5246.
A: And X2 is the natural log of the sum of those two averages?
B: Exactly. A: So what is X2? 4.079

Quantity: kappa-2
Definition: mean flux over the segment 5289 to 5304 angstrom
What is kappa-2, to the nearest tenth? 29.9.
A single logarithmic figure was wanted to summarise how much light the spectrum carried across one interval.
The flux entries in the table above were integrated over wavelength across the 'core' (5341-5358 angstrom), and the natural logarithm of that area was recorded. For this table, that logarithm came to 6.2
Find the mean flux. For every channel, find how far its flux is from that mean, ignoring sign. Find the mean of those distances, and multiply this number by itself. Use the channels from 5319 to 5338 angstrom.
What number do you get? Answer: 0.85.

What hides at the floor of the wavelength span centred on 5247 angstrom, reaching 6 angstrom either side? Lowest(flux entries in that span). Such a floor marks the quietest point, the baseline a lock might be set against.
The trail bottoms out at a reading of 32.71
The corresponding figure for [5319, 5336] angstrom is 28.76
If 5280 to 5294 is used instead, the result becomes 28.69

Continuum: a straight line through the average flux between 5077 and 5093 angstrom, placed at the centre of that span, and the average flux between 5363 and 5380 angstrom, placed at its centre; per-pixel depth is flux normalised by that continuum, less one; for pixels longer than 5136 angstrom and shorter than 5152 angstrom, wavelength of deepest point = 5148.85 angstrom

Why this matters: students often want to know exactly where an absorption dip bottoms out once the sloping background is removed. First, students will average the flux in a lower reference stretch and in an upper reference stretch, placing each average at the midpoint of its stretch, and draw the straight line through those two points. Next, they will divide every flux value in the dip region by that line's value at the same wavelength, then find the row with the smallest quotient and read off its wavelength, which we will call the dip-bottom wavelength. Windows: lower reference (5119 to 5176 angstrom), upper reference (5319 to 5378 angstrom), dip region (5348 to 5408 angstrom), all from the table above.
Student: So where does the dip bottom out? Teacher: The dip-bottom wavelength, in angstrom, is 5349.46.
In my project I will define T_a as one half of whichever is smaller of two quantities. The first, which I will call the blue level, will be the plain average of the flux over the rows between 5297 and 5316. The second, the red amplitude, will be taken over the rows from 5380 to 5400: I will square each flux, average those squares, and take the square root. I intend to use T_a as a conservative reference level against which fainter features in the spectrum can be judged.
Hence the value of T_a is 15.33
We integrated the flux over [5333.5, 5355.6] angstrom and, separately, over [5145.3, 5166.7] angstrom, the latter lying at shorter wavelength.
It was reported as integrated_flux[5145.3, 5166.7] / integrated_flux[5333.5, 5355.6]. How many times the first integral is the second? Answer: 0.89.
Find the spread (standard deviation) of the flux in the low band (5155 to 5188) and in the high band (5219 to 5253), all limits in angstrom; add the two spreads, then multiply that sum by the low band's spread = 7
